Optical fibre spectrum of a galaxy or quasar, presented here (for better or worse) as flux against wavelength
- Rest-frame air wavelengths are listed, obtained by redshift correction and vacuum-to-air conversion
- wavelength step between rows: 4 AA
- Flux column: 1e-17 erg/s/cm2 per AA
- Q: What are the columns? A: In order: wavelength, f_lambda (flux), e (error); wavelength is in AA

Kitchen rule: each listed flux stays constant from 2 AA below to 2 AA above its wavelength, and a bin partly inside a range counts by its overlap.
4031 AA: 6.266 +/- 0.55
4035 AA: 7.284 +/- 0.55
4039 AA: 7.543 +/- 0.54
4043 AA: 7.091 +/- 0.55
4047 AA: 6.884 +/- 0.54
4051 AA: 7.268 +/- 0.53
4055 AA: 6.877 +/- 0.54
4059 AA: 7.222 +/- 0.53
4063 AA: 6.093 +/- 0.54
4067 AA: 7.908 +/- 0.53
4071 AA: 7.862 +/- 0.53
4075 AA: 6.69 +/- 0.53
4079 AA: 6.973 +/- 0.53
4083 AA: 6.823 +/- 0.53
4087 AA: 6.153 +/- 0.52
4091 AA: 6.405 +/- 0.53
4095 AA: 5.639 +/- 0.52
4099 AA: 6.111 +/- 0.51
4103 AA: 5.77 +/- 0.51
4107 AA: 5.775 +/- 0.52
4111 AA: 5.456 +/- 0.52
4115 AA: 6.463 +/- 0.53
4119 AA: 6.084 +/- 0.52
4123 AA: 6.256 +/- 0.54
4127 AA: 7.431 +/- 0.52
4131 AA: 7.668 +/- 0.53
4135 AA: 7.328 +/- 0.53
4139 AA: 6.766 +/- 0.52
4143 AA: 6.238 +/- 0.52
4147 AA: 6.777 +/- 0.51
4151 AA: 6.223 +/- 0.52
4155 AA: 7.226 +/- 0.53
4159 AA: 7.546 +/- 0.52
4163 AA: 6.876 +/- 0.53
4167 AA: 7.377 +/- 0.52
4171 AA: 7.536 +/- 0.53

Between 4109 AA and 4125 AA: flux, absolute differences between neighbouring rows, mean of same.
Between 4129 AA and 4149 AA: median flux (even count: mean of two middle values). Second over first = 13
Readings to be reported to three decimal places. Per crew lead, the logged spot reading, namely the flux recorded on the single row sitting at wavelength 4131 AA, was 7.668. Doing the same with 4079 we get 6.973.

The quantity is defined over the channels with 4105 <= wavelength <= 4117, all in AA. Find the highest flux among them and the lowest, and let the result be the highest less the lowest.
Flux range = 1.0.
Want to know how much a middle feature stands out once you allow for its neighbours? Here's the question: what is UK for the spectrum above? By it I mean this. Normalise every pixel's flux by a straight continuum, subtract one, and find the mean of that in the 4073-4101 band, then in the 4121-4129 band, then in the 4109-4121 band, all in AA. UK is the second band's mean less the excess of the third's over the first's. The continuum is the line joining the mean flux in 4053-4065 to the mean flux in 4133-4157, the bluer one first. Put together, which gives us 0.07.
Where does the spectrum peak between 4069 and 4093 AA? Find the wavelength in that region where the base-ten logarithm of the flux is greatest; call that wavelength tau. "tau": 4071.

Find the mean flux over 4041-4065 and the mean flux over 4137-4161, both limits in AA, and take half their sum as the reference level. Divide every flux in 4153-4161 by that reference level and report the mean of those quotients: 1.08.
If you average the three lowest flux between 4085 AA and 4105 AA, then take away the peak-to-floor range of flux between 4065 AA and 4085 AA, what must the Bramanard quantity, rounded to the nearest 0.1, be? 4.6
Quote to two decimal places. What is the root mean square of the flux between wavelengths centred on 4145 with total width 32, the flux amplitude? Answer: 6.99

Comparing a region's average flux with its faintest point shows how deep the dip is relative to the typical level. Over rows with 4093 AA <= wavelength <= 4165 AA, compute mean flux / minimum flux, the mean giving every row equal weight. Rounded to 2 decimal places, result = 1.20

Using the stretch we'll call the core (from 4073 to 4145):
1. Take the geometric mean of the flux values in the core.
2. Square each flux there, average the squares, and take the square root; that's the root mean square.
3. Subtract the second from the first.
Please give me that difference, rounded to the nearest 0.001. -0.058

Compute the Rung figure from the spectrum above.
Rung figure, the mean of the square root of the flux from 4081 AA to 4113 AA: 2.451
